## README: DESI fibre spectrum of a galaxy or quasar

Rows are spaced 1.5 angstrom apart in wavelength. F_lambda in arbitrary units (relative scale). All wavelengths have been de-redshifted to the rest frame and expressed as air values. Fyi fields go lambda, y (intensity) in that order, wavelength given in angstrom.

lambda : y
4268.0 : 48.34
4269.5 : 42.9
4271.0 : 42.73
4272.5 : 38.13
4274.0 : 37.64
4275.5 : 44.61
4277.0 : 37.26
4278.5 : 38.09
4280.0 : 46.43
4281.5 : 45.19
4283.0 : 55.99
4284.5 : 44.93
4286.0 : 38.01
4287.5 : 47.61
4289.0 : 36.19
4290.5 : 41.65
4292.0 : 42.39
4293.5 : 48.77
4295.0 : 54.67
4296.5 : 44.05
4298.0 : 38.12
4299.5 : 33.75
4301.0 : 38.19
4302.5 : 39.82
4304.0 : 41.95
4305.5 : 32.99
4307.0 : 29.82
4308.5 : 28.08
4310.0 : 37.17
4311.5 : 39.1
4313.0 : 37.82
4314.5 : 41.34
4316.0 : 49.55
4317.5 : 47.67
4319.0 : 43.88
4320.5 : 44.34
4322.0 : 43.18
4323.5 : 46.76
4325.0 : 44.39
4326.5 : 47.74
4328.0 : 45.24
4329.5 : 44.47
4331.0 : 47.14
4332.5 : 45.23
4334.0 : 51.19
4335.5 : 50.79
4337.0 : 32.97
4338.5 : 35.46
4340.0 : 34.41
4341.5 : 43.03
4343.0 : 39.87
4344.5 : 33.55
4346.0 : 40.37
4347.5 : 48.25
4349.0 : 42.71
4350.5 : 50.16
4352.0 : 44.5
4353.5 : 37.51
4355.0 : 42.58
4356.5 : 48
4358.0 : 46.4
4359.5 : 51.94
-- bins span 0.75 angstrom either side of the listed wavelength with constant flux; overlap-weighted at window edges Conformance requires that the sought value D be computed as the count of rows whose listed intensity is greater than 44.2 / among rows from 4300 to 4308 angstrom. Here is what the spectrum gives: 0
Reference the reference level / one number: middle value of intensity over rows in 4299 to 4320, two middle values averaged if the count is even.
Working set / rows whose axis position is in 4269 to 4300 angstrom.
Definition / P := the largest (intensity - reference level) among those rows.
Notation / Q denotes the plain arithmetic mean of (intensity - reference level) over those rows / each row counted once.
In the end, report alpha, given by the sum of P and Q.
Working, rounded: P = 17.3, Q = 4.2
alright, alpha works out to 22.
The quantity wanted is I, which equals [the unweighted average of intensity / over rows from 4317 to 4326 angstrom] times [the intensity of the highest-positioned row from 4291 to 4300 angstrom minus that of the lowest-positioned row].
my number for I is -389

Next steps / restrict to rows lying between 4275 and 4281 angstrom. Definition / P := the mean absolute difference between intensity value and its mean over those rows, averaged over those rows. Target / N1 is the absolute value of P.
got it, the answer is 3.9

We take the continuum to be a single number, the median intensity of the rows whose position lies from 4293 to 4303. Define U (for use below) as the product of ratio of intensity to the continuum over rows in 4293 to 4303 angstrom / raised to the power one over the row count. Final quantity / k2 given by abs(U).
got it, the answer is 1.05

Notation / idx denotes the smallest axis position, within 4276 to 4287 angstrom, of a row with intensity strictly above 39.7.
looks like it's 4280.0 angstrom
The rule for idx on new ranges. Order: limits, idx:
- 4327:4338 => 4328.0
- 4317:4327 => 4317.5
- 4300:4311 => 4302.5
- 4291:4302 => 4292.0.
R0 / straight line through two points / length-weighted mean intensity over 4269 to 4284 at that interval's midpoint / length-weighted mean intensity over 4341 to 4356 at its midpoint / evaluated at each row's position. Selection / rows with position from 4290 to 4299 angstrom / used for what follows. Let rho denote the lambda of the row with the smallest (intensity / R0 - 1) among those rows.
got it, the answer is 4298.0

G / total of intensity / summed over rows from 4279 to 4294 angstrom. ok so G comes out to 447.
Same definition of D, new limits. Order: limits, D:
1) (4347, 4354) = 3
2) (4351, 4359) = 3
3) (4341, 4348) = 1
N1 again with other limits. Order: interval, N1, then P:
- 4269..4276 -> 2.7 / 2.7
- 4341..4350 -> 3.4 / 3.4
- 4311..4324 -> 3.0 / 3.0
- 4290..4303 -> 4.5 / 4.5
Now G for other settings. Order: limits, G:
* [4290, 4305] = 423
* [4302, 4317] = 378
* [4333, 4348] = 410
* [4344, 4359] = 434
